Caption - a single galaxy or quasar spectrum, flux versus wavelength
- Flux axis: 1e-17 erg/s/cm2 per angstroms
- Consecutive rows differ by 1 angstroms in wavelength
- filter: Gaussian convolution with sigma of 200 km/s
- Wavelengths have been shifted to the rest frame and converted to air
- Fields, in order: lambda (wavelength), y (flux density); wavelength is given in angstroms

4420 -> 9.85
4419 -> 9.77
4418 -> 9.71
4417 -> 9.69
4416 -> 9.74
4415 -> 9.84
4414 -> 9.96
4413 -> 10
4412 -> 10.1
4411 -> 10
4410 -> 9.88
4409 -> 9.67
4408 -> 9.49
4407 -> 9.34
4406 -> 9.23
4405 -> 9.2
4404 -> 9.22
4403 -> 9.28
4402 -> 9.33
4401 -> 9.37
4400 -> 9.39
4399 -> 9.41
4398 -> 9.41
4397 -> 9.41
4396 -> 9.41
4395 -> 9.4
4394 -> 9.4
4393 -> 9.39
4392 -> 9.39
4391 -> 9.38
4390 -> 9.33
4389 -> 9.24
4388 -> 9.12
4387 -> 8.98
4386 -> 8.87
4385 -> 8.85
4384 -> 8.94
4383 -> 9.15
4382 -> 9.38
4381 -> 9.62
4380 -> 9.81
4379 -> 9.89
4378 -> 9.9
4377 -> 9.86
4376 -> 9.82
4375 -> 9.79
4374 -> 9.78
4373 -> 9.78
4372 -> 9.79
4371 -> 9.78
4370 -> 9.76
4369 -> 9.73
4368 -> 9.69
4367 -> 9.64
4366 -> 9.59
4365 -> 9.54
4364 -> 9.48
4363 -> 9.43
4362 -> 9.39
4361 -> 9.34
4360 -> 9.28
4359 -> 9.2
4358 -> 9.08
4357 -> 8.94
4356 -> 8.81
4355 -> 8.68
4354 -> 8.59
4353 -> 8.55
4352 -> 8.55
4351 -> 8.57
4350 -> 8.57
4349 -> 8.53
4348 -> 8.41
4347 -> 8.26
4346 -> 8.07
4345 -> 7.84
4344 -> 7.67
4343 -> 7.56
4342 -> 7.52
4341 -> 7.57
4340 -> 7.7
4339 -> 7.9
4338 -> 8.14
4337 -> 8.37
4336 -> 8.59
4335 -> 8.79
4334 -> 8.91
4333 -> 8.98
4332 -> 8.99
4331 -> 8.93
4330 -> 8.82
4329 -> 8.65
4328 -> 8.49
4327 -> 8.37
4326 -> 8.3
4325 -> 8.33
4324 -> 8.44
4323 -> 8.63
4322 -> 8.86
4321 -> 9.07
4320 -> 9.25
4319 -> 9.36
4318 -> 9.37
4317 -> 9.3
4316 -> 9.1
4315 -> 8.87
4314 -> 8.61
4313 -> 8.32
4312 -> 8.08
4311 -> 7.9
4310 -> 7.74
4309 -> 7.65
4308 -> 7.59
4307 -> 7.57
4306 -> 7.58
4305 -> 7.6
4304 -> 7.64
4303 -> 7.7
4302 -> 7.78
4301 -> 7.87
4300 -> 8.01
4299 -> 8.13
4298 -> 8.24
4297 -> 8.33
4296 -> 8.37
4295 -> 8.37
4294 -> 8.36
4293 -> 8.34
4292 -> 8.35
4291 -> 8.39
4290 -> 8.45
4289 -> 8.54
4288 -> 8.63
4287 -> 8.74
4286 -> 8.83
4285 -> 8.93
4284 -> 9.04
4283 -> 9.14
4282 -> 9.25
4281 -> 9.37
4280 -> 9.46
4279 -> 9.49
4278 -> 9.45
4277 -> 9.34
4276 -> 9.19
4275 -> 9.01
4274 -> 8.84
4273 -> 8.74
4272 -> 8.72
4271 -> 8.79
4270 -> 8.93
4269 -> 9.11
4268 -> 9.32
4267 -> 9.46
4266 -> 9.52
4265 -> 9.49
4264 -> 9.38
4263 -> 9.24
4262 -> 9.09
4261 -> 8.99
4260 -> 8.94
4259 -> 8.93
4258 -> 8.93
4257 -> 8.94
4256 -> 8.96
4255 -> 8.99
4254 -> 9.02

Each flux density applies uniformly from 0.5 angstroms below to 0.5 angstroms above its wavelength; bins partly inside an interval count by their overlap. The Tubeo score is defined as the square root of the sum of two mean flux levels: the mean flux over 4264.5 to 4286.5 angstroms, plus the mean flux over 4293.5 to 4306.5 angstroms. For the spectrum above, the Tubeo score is 4.14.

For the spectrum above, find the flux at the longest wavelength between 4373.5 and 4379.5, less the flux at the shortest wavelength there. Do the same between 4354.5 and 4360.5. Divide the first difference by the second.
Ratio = 0.2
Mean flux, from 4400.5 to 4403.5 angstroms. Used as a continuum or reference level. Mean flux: 9.3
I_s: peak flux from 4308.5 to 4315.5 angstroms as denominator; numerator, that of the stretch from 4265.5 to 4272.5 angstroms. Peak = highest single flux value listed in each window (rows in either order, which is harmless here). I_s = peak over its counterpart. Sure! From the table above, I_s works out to 1.07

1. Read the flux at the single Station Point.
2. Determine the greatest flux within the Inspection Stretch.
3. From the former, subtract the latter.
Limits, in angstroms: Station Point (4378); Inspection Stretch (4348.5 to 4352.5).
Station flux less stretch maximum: 1.3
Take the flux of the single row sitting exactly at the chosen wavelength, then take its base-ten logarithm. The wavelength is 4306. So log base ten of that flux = 0.880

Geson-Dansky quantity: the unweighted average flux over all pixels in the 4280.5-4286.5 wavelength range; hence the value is 9.1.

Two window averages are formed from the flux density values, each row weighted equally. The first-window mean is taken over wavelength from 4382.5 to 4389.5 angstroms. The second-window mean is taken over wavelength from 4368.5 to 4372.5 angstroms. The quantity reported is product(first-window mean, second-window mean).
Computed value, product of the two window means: 88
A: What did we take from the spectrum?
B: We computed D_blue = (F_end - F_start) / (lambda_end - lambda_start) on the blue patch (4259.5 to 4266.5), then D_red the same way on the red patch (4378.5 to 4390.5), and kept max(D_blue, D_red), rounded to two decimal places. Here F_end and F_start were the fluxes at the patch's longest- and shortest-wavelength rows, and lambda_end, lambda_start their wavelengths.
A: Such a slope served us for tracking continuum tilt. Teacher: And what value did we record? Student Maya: 0.10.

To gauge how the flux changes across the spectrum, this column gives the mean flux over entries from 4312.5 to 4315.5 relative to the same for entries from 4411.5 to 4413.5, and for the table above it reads 0.86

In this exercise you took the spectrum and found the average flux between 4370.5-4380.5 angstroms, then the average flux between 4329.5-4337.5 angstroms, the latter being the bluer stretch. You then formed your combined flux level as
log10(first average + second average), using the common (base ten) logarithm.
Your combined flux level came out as 1.27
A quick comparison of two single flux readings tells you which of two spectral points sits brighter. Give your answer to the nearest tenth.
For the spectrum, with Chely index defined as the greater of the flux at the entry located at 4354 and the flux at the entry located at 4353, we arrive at 8.6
